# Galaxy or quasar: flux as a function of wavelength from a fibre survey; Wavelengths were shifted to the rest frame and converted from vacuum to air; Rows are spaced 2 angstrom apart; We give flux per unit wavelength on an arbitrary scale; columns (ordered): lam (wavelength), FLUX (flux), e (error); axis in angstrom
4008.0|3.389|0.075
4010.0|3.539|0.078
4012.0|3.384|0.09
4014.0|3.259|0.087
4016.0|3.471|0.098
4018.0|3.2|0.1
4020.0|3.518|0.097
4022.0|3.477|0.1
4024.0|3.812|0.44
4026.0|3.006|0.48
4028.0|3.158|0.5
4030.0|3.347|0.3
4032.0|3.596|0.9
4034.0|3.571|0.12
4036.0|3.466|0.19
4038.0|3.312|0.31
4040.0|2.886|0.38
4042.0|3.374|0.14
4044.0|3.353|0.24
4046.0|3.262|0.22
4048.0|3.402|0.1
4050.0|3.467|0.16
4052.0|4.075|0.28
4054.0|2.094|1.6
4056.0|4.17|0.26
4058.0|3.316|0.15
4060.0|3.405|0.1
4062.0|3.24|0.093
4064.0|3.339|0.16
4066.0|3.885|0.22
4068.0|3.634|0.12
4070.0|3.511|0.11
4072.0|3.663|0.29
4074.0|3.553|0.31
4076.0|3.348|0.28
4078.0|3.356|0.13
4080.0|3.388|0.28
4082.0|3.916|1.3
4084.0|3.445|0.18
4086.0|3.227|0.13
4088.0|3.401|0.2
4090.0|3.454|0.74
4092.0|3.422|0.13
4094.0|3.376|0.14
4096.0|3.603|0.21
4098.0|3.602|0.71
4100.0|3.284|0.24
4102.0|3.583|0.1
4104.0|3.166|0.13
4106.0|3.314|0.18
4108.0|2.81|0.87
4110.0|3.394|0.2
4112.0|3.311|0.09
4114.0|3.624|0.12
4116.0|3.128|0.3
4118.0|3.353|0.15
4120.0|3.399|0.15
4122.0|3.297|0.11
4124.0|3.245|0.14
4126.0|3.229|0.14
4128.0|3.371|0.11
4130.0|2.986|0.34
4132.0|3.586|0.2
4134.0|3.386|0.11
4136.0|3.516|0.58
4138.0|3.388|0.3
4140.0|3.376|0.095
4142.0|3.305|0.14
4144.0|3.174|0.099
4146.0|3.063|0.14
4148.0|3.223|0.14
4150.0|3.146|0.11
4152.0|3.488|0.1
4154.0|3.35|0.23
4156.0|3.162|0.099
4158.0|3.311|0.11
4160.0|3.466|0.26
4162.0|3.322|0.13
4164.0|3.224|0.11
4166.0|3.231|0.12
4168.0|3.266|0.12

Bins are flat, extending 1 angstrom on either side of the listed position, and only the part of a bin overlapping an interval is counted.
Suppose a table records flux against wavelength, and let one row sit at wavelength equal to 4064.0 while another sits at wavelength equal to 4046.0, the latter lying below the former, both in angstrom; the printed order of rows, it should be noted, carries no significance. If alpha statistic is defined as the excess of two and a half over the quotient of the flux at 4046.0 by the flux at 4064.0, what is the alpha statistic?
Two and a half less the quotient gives 1.52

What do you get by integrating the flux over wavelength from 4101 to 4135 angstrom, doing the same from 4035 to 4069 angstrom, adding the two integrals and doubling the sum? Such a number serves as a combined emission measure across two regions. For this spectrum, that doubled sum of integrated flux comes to 455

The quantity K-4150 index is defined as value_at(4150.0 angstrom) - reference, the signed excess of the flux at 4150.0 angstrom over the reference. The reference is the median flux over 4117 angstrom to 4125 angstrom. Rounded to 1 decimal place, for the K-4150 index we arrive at -0.2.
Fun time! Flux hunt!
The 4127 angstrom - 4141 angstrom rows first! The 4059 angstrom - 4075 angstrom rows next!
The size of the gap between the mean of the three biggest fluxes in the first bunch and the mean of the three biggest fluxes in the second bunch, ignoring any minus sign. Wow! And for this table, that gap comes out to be 0.23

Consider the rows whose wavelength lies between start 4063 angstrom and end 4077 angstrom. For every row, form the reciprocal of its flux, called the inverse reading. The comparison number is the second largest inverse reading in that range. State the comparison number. 0.299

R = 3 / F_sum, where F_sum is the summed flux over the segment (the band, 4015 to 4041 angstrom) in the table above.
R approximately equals 0.068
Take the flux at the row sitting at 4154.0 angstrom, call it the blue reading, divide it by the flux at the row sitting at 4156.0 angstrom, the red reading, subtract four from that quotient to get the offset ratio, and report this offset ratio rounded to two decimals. -2.94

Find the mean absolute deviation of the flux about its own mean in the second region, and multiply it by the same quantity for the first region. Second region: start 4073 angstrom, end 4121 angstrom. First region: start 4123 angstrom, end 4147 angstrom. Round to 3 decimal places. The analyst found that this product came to 0.019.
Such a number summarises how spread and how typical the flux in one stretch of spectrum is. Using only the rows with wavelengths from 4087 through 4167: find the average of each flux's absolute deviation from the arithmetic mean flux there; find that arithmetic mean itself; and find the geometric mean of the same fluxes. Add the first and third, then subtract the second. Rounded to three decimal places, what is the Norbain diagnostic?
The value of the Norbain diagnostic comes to 0.126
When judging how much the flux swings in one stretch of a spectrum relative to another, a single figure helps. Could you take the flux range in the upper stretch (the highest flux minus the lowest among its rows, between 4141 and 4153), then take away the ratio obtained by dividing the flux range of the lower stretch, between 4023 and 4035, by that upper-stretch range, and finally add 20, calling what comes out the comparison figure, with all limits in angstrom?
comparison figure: 18.5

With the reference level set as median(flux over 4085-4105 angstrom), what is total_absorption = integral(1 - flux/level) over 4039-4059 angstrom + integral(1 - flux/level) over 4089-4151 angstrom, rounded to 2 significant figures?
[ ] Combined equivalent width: 2.0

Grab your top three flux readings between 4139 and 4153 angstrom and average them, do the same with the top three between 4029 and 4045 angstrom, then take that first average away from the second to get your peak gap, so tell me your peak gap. 0.15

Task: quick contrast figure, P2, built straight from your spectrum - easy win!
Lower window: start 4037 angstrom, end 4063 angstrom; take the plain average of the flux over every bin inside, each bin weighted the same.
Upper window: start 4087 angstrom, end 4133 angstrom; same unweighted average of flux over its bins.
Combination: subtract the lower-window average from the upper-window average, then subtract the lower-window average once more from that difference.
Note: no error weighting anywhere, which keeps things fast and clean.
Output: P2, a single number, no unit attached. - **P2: -3.33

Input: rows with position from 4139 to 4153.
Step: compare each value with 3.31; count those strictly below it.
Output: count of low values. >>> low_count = 5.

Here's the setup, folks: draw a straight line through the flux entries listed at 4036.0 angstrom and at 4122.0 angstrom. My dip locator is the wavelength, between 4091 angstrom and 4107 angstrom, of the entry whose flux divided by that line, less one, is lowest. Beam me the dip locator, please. 4104.0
